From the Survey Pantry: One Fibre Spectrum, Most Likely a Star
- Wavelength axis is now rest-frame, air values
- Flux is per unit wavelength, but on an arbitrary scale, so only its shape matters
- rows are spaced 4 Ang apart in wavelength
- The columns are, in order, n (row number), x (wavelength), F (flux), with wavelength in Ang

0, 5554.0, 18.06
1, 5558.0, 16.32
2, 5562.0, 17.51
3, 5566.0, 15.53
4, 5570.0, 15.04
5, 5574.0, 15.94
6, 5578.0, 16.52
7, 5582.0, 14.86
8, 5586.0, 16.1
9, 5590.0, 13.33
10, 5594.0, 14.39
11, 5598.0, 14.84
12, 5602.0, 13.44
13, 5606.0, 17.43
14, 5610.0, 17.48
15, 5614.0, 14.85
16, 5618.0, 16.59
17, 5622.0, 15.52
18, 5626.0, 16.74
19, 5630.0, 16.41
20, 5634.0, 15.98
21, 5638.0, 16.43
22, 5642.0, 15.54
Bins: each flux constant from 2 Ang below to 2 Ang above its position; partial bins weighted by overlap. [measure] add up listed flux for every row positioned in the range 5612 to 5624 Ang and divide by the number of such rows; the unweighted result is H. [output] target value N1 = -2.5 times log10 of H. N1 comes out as -2.99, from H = 15.7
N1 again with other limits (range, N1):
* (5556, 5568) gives -3.04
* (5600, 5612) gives -3.02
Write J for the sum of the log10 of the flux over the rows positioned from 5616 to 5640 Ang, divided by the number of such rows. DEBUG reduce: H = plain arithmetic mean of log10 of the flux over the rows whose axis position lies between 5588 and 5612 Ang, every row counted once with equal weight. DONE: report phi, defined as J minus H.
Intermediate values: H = 1.18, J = 1.21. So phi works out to 0.034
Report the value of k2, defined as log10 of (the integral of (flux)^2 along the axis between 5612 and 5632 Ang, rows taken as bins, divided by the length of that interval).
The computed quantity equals 2.41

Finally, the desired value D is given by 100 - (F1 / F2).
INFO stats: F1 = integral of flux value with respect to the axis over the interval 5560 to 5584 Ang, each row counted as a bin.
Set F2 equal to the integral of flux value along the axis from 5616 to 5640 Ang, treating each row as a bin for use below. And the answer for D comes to 99.02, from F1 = 382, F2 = 391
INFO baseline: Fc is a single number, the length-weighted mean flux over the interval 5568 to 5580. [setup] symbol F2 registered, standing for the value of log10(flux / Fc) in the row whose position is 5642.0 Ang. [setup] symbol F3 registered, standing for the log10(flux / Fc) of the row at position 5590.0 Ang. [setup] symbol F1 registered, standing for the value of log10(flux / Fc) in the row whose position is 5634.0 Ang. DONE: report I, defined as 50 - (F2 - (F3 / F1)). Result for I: 31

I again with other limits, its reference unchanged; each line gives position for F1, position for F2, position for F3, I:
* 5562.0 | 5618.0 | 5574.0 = 50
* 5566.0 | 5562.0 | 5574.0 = 50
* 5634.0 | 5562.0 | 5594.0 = 40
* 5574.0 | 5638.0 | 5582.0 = 41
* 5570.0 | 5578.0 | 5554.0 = 47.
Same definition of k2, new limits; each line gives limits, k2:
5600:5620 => 2.41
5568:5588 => 2.39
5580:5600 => 2.34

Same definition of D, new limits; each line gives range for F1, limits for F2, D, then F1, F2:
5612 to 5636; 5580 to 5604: 98.90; 384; 348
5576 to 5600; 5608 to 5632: 99.08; 360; 390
